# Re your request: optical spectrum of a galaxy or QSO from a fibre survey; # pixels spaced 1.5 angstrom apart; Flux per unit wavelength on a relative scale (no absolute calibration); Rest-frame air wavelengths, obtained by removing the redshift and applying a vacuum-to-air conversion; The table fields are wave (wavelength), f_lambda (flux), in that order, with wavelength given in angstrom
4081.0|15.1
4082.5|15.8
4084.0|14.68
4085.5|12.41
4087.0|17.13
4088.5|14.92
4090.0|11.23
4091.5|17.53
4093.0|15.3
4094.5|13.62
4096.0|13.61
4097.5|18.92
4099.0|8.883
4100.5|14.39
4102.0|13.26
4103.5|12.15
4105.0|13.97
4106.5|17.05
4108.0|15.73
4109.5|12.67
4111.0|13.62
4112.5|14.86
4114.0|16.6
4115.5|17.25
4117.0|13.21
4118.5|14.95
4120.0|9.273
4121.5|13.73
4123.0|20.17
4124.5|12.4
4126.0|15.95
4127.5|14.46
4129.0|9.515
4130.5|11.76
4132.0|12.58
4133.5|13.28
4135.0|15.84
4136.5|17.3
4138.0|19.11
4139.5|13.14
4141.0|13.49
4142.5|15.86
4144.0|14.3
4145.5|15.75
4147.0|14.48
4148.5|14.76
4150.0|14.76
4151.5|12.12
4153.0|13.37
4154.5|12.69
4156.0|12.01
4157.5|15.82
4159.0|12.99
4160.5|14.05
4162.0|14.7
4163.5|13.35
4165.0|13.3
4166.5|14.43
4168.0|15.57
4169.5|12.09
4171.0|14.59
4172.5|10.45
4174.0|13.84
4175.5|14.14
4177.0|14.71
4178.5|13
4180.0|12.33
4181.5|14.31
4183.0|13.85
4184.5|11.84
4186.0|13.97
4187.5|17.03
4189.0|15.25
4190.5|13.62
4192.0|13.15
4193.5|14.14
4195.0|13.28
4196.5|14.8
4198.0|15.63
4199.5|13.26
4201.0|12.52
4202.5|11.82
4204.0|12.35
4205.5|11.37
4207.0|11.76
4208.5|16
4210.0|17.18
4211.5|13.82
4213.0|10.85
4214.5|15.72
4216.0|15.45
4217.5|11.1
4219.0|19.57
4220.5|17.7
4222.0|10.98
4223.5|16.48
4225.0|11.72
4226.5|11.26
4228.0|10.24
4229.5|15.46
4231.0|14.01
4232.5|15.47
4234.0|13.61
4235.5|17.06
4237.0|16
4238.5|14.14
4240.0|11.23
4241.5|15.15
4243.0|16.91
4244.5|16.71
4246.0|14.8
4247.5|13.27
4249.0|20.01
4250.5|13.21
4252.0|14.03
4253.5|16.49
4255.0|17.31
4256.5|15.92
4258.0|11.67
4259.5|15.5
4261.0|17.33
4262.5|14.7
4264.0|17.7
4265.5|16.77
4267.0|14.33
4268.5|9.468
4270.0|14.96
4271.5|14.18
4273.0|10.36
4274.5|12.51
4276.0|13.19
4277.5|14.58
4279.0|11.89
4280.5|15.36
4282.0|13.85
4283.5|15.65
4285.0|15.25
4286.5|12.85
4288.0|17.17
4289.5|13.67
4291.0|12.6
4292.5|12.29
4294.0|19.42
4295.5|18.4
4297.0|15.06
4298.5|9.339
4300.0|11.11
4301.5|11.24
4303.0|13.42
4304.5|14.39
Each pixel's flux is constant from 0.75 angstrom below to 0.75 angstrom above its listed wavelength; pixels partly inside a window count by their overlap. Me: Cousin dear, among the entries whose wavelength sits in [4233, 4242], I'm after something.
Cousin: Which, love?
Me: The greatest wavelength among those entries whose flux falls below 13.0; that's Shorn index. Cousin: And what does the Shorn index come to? 4240.0 angstrom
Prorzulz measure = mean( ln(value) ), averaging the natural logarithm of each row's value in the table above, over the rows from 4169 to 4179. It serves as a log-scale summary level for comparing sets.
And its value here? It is 2.58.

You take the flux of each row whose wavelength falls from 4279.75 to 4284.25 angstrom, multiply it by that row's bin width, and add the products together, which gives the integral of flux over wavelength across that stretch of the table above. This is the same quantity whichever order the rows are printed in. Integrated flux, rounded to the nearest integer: 67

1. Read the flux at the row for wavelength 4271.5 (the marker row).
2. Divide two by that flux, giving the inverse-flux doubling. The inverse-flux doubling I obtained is 0.141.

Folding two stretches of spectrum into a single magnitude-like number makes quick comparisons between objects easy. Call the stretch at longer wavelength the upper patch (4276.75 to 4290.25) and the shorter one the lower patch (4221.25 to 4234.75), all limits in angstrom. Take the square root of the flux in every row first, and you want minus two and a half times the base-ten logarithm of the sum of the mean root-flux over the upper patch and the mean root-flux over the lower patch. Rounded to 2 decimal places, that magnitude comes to -2.18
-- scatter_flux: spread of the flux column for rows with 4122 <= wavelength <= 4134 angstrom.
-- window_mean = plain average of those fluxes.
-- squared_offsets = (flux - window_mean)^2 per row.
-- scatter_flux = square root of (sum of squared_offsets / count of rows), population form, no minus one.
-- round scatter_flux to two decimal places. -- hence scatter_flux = 3.00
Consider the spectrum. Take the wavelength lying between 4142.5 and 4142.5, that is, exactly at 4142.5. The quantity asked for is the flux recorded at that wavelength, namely 15.86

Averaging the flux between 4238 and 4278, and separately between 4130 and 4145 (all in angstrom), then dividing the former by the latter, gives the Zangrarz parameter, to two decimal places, 1.00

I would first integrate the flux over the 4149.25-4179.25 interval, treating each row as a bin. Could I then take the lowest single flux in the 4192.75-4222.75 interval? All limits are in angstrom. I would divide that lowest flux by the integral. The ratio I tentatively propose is 0.0266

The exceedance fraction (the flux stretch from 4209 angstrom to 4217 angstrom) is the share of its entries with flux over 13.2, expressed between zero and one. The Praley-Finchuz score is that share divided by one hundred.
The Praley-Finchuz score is 0.0080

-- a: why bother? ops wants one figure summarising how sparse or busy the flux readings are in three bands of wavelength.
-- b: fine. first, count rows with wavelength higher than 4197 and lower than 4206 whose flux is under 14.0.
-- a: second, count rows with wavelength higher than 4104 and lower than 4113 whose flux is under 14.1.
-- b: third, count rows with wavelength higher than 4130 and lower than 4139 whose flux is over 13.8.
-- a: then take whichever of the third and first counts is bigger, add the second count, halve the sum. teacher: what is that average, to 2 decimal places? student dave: 4.00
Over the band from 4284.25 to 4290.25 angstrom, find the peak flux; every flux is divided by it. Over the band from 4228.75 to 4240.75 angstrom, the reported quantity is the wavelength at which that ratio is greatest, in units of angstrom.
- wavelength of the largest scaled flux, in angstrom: 4235.5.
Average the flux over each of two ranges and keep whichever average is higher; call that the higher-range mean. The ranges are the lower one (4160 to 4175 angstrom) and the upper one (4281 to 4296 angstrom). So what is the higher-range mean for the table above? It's 15.1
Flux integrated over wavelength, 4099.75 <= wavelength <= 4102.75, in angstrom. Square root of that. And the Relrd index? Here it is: 6.4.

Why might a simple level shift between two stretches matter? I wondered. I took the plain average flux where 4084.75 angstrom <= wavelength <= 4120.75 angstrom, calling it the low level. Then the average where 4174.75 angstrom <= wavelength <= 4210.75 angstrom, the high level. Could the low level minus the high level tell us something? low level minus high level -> 0.47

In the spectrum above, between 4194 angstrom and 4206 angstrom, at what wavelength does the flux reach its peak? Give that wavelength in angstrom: 4198.0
